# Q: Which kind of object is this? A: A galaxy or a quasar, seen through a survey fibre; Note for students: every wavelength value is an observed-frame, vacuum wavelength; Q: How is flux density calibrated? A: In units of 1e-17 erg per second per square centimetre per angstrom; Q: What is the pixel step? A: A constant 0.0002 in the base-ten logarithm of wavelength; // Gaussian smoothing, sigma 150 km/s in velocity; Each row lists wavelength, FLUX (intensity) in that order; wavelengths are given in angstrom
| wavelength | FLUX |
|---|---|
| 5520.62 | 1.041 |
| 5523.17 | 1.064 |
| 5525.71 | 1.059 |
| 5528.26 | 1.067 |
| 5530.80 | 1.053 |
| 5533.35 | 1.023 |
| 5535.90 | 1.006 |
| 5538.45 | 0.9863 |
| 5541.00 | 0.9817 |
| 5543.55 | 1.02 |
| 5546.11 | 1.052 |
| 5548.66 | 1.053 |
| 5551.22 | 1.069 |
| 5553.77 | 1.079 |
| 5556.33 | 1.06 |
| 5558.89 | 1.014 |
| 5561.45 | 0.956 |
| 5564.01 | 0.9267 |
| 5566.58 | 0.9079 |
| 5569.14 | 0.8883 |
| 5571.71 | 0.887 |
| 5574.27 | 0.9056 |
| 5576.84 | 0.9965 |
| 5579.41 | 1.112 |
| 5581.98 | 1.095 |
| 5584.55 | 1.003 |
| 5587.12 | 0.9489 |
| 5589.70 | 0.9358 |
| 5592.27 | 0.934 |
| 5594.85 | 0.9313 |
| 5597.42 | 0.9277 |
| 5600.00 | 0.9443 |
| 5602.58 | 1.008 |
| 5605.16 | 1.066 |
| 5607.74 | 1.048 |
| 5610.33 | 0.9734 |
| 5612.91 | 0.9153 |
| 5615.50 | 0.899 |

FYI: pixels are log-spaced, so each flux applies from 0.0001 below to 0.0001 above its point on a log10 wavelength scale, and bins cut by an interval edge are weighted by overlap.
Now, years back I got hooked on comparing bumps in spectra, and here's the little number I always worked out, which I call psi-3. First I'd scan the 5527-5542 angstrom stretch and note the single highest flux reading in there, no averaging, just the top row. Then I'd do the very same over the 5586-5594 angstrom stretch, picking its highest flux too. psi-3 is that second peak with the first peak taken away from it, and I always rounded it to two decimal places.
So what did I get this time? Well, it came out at -0.12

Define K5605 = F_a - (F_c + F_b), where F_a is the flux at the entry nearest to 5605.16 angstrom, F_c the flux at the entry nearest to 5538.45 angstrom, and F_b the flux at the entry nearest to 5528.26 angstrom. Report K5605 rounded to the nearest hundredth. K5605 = -0.99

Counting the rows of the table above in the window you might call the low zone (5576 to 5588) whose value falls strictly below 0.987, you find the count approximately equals 1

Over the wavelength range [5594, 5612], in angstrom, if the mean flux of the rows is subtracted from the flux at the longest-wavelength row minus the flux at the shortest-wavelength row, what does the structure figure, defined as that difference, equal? -0.94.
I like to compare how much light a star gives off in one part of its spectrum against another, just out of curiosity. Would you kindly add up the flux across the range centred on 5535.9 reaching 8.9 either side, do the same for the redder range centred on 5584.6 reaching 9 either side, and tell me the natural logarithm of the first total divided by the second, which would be 0.01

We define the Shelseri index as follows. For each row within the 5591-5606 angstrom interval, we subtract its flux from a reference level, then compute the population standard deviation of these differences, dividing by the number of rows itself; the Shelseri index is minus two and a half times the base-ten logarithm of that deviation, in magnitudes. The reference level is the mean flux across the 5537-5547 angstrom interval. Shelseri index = 3.2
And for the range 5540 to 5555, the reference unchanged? 3.7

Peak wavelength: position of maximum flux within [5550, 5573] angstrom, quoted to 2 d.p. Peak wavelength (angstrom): 5553.77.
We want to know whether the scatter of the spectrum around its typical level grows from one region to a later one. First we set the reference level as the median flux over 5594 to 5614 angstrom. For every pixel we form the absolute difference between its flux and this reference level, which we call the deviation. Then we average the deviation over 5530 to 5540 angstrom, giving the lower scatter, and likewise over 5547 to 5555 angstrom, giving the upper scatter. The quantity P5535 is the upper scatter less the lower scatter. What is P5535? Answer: 0.05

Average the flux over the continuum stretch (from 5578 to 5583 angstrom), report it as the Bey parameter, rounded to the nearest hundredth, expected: 1.10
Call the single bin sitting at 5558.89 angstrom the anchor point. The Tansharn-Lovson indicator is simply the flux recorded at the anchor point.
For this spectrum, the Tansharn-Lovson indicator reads 1.014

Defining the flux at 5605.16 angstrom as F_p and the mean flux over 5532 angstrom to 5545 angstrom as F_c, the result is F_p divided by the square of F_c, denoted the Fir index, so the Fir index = 1.06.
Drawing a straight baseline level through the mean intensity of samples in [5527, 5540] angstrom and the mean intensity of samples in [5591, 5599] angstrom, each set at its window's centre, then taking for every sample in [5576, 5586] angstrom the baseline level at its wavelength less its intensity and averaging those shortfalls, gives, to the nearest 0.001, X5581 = -0.099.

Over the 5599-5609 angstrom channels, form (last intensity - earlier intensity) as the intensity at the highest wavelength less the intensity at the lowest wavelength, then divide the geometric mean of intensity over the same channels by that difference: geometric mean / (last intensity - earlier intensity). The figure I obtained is 10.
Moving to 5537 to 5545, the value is 30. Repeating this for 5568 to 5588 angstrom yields 16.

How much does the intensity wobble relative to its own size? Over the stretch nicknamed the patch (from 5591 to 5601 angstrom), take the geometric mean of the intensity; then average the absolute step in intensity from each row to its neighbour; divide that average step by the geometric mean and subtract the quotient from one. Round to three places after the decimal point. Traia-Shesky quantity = 0.992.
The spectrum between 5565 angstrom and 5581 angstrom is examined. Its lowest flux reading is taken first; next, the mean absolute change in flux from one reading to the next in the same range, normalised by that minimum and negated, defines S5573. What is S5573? -0.055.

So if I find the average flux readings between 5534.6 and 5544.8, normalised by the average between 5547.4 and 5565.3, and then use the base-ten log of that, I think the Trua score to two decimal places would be -0.01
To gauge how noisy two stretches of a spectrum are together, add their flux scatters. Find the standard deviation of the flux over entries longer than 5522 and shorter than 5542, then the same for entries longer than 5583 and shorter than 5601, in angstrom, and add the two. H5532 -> 0.06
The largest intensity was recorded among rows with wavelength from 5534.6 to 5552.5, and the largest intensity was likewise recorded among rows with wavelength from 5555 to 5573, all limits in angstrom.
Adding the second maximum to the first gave 2.13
